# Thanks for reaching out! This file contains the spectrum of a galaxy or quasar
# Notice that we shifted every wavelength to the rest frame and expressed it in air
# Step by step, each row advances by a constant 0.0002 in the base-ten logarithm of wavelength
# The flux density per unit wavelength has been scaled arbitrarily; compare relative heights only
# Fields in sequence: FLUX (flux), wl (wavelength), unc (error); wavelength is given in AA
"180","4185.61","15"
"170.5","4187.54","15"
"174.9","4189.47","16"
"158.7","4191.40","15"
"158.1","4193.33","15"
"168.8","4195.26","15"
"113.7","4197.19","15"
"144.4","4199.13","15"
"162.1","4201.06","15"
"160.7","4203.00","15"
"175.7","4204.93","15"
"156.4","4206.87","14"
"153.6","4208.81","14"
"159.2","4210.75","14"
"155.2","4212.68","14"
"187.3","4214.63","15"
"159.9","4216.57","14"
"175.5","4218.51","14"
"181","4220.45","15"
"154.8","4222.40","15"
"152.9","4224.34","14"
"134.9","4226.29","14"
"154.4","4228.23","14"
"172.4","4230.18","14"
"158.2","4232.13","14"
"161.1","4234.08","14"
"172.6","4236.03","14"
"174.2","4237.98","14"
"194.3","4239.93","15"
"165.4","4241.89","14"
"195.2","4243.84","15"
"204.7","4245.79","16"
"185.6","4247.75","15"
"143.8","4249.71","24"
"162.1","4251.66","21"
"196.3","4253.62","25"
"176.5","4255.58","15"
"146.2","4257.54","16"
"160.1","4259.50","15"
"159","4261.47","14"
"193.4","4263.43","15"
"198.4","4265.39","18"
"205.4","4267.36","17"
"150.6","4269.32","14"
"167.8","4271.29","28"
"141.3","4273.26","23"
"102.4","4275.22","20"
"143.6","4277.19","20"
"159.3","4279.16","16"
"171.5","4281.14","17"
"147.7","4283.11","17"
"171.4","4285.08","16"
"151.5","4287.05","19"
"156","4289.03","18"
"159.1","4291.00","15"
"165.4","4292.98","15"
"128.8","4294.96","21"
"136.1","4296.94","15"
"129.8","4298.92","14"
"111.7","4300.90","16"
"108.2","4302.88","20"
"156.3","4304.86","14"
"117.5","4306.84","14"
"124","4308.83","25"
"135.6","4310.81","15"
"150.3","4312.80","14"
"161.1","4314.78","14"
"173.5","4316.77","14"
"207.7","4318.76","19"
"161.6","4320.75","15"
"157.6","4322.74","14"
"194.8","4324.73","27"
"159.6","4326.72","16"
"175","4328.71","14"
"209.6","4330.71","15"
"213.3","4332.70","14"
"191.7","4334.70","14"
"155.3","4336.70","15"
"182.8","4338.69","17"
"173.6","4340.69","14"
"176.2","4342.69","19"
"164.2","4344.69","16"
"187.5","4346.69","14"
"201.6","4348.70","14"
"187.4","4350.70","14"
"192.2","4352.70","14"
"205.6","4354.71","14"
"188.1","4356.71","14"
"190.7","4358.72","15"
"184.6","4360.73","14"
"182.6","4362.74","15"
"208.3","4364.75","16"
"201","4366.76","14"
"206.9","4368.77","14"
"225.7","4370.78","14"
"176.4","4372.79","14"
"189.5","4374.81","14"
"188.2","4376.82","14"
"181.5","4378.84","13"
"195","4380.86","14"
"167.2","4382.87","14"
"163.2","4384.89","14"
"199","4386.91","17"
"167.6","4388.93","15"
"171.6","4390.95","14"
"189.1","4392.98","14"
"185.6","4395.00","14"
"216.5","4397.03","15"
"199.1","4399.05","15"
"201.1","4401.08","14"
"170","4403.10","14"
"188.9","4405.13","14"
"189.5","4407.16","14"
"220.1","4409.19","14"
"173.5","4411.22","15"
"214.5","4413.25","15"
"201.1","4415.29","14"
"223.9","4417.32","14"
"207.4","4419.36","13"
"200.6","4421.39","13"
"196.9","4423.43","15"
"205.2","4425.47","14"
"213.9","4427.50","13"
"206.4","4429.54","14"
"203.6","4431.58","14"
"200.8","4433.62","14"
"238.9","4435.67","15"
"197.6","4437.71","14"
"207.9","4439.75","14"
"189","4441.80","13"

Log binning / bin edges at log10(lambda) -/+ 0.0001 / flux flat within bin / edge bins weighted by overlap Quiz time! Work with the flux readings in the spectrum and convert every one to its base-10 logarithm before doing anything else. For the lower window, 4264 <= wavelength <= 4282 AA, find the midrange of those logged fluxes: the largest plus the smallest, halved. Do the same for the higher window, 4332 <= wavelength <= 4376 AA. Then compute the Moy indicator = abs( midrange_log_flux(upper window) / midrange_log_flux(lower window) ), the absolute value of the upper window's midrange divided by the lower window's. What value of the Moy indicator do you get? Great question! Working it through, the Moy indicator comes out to 1.05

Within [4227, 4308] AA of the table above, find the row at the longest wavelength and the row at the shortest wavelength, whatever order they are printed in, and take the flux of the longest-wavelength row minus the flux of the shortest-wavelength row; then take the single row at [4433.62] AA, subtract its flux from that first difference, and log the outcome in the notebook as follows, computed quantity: -238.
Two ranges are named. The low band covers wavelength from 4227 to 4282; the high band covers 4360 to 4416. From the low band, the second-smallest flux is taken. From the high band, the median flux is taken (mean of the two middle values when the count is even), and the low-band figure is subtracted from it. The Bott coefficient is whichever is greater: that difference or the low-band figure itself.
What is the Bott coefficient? 141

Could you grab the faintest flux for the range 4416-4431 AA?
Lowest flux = 196.9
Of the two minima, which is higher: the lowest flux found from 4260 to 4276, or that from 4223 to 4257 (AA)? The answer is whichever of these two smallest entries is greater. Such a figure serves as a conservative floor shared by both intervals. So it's 135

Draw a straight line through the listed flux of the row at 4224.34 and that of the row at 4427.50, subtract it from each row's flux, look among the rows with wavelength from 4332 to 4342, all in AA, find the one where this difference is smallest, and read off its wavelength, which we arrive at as 4336.70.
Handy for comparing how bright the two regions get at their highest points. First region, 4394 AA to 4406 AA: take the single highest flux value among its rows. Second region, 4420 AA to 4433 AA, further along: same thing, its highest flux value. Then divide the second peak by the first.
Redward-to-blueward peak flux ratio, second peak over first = 0.99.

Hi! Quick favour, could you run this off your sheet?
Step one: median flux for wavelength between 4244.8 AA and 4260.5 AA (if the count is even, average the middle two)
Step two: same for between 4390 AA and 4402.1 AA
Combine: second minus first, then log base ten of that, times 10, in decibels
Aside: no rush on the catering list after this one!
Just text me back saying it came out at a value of 13.9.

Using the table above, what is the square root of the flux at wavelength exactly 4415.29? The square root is 14.2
